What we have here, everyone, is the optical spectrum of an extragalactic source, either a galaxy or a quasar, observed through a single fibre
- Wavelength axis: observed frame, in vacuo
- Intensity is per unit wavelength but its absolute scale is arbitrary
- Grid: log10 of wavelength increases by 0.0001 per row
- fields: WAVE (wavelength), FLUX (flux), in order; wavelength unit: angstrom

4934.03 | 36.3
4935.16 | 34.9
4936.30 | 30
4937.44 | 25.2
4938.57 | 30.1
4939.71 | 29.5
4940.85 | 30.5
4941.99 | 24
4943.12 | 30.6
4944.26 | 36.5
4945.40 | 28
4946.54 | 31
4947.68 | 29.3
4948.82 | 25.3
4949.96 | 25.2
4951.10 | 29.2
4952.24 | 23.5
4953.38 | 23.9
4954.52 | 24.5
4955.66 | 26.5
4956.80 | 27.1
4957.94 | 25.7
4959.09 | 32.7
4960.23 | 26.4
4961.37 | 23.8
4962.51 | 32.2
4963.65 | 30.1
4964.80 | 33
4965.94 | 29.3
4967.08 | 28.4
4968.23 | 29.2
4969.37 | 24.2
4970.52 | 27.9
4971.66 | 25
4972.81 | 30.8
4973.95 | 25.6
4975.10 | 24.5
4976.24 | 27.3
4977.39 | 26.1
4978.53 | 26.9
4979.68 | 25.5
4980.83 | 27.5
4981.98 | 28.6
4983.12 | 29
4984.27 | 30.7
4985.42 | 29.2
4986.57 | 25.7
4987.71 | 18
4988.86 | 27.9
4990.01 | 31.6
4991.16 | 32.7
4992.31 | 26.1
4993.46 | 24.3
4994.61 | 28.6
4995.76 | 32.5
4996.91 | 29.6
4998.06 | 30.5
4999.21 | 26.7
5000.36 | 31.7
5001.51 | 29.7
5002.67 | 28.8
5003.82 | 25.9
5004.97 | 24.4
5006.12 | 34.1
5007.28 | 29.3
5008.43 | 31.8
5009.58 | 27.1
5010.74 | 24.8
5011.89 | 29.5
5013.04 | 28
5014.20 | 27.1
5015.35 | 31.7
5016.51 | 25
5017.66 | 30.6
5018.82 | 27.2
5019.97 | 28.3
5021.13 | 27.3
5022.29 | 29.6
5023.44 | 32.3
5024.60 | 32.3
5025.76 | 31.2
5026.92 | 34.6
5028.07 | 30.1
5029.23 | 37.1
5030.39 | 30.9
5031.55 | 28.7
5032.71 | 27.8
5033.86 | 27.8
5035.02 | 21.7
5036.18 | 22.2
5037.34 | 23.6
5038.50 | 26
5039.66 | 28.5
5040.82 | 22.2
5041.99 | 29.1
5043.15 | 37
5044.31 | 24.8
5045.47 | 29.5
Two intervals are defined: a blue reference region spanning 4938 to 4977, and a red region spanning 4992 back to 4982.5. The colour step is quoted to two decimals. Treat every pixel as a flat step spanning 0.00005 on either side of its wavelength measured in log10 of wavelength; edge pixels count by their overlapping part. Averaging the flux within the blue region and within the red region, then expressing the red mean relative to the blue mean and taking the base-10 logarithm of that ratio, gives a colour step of 0.00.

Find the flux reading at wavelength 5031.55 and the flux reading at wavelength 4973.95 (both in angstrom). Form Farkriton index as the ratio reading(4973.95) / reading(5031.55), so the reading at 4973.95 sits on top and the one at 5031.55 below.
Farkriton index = 0.89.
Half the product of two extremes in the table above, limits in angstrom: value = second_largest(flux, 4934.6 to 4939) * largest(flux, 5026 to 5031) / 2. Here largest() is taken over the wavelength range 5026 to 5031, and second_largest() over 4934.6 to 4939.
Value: 558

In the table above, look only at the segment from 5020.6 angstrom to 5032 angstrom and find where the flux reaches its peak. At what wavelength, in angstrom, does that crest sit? 5029.23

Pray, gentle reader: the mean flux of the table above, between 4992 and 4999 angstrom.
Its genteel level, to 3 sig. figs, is 28.6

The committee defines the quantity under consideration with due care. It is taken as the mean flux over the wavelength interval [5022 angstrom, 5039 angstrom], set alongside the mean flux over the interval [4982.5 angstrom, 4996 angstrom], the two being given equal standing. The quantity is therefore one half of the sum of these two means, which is 28.5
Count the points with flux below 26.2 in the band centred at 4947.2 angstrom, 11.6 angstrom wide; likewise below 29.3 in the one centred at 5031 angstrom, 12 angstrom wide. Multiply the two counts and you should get 20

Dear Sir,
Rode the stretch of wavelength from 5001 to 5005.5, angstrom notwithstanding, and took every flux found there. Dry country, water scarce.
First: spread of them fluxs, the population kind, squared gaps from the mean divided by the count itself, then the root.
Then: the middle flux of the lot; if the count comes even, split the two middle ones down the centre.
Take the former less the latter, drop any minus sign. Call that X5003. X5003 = 25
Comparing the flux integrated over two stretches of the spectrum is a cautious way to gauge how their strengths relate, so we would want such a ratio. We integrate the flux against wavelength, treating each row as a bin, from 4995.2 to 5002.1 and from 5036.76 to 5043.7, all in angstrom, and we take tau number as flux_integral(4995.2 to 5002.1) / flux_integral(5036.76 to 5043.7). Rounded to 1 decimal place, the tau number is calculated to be 1.1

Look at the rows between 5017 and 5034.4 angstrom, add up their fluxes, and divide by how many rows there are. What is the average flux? 30.4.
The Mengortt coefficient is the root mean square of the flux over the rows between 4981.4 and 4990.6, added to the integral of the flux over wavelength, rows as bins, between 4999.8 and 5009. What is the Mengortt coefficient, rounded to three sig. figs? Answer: 299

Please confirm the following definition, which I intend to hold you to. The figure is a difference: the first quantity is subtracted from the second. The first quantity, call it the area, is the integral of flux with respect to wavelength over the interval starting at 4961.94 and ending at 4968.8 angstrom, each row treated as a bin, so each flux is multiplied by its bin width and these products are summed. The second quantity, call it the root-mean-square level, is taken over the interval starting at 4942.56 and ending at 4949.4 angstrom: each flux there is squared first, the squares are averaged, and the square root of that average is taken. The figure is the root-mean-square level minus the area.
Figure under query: -178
